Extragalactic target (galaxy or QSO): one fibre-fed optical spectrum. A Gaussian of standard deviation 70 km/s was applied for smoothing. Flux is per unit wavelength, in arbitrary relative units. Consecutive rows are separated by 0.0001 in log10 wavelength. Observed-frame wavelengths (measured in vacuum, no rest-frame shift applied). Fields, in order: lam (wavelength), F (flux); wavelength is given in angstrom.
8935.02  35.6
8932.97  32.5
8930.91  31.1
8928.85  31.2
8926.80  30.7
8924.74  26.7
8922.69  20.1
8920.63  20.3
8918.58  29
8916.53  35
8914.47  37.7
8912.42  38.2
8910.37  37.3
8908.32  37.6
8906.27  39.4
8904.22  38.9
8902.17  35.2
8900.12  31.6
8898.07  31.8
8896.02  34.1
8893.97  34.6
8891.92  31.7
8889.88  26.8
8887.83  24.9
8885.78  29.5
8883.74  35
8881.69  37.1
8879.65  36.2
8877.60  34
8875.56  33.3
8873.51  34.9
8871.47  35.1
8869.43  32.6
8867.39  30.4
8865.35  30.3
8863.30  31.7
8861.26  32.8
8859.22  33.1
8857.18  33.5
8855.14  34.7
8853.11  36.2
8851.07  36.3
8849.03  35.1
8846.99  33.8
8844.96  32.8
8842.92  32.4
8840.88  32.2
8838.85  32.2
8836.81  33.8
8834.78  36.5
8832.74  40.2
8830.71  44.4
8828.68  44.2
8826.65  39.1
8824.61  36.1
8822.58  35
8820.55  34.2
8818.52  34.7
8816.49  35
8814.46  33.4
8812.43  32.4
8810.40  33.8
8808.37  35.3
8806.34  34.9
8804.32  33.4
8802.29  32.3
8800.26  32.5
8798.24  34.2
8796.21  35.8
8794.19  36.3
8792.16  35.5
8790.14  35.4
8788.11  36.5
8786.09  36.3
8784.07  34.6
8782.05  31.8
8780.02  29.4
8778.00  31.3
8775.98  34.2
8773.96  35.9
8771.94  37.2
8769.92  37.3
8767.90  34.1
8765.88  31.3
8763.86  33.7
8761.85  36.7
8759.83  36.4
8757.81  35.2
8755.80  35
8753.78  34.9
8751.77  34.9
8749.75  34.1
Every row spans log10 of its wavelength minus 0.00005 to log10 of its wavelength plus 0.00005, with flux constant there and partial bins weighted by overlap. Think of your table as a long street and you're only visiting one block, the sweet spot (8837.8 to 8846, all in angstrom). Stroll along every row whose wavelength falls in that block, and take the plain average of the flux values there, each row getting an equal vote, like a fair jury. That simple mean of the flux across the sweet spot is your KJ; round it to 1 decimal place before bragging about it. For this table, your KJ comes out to 32.4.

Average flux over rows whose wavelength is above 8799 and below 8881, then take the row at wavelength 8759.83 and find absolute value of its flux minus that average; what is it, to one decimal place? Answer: 1.8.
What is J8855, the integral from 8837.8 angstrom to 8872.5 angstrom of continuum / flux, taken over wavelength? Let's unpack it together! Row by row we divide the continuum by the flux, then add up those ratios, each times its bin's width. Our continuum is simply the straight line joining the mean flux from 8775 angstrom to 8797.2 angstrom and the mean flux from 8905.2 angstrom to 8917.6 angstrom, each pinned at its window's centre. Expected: 38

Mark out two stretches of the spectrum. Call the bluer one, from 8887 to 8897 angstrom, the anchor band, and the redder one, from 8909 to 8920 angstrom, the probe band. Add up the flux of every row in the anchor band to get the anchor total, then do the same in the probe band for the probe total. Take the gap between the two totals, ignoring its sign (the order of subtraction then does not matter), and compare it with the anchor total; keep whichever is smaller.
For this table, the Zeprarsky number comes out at 25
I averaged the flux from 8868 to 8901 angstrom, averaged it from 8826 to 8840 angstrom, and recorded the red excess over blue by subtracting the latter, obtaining -5.9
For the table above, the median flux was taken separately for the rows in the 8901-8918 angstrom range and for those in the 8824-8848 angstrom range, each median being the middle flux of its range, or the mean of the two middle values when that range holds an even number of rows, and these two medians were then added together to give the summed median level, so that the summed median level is 72.6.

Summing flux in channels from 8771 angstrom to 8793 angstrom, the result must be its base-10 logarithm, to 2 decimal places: 2.58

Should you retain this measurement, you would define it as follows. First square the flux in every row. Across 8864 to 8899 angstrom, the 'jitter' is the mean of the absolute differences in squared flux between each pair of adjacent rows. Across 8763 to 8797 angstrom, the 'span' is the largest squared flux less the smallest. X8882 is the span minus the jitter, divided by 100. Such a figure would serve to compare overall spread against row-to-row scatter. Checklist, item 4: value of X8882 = 3.9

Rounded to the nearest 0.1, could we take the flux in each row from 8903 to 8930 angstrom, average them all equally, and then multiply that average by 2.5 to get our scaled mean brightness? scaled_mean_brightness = 81.2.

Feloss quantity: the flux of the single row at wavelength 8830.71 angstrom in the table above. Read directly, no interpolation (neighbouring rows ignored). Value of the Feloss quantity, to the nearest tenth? 44.4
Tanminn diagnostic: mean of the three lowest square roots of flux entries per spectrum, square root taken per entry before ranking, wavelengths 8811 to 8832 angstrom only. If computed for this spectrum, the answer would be 5.77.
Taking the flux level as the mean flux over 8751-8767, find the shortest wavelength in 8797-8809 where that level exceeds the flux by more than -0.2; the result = 8798.24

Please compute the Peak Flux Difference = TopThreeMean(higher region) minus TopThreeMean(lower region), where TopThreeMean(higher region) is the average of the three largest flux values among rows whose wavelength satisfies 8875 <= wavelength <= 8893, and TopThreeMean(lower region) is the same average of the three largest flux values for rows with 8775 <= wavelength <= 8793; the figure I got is 0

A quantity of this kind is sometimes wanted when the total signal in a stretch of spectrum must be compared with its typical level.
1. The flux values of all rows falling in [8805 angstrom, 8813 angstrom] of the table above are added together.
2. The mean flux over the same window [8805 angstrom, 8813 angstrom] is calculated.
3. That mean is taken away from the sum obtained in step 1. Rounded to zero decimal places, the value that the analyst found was 102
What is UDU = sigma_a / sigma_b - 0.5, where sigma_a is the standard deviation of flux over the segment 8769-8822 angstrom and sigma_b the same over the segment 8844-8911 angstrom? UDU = 0.11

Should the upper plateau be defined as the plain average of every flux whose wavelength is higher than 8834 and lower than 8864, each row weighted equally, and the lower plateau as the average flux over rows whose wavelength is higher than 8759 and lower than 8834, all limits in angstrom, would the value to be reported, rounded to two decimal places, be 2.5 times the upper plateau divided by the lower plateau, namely 2.40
